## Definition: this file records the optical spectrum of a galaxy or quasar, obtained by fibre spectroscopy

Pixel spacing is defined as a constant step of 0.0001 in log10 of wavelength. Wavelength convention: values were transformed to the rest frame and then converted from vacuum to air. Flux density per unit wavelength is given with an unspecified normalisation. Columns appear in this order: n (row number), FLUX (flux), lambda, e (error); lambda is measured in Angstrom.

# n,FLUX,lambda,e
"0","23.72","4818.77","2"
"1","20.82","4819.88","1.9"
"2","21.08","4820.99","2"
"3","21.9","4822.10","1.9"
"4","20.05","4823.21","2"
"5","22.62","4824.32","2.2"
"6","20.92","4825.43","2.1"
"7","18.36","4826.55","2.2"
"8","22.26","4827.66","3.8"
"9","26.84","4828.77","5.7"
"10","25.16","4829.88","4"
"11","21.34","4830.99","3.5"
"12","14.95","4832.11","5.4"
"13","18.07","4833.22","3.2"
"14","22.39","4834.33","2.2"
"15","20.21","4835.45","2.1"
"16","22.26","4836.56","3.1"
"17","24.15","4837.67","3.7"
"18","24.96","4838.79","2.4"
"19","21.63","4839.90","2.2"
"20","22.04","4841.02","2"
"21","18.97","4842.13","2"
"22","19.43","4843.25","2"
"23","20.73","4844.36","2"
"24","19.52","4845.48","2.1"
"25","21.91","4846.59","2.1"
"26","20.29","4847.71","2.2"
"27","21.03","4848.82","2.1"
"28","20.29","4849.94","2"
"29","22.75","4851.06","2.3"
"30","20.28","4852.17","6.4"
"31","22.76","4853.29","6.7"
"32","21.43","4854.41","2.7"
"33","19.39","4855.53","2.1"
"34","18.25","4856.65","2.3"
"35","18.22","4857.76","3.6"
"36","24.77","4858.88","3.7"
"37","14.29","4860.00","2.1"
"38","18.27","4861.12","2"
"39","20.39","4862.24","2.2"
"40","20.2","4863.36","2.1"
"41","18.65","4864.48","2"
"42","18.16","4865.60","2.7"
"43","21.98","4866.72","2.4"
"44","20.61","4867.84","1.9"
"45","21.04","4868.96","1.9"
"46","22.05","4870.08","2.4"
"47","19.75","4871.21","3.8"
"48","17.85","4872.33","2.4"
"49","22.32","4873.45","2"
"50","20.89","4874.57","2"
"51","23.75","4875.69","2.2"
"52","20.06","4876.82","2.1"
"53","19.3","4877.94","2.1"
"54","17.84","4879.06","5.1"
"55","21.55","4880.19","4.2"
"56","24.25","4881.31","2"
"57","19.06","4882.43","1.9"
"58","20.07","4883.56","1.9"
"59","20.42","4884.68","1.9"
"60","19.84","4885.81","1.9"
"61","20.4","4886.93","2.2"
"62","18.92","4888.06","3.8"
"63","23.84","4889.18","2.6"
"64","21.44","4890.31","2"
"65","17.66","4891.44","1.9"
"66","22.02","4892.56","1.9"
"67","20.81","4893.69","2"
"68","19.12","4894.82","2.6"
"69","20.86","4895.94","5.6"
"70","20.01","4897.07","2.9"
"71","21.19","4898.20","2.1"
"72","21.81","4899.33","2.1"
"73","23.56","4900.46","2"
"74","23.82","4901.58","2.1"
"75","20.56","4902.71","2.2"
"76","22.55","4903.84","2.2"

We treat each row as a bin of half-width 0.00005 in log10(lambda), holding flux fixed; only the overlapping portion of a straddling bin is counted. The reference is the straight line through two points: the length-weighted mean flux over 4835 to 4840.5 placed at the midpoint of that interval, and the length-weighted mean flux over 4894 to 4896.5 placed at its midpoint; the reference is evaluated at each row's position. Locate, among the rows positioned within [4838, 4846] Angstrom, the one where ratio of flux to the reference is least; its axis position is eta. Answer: 4842.13 Angstrom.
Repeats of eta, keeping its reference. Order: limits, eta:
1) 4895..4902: 4897.07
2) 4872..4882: 4872.33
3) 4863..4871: 4865.60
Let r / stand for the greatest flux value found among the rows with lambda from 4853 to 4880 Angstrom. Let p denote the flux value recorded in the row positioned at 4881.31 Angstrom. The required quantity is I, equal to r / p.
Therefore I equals 1.02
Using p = 24.25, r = 24.77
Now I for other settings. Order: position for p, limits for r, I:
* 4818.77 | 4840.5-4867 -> 1.04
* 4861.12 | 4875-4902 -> 1.33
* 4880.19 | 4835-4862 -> 1.16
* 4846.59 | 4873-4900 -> 1.11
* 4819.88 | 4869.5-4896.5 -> 1.16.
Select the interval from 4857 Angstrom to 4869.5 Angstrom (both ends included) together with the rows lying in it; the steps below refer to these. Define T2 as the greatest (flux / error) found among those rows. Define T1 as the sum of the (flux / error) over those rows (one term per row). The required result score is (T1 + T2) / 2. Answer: 52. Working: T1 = 94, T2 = 11.1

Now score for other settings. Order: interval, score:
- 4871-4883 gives 53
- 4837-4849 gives 59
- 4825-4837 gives 43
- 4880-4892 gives 57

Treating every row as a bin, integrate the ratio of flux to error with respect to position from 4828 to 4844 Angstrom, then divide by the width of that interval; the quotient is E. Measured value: 7.8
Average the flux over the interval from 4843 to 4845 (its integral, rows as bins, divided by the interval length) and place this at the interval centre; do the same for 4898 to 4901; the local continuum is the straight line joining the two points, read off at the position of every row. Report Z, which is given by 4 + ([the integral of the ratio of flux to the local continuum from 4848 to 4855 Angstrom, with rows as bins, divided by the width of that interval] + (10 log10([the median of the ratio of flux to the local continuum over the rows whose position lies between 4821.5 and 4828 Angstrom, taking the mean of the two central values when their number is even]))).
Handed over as 5.47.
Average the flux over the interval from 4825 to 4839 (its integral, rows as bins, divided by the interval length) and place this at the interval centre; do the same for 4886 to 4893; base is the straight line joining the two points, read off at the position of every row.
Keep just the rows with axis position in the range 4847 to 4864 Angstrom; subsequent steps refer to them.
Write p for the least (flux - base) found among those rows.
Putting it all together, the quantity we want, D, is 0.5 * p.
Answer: -3.42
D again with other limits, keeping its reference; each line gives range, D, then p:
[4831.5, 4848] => -3.32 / -6.64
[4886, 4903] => -1.48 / -2.97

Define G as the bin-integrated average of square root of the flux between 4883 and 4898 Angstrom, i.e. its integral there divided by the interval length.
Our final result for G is 4.52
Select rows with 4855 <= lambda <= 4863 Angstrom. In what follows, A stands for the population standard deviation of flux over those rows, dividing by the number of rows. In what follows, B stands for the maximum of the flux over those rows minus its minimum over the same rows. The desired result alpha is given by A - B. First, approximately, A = 2.9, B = 10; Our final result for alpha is -7.6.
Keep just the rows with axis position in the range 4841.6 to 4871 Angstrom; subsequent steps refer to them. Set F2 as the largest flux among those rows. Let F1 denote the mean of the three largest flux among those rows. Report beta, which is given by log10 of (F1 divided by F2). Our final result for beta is -0.024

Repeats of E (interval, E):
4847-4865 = 7.9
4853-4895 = 8.7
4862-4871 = 9.2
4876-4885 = 8.9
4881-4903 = 9.5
